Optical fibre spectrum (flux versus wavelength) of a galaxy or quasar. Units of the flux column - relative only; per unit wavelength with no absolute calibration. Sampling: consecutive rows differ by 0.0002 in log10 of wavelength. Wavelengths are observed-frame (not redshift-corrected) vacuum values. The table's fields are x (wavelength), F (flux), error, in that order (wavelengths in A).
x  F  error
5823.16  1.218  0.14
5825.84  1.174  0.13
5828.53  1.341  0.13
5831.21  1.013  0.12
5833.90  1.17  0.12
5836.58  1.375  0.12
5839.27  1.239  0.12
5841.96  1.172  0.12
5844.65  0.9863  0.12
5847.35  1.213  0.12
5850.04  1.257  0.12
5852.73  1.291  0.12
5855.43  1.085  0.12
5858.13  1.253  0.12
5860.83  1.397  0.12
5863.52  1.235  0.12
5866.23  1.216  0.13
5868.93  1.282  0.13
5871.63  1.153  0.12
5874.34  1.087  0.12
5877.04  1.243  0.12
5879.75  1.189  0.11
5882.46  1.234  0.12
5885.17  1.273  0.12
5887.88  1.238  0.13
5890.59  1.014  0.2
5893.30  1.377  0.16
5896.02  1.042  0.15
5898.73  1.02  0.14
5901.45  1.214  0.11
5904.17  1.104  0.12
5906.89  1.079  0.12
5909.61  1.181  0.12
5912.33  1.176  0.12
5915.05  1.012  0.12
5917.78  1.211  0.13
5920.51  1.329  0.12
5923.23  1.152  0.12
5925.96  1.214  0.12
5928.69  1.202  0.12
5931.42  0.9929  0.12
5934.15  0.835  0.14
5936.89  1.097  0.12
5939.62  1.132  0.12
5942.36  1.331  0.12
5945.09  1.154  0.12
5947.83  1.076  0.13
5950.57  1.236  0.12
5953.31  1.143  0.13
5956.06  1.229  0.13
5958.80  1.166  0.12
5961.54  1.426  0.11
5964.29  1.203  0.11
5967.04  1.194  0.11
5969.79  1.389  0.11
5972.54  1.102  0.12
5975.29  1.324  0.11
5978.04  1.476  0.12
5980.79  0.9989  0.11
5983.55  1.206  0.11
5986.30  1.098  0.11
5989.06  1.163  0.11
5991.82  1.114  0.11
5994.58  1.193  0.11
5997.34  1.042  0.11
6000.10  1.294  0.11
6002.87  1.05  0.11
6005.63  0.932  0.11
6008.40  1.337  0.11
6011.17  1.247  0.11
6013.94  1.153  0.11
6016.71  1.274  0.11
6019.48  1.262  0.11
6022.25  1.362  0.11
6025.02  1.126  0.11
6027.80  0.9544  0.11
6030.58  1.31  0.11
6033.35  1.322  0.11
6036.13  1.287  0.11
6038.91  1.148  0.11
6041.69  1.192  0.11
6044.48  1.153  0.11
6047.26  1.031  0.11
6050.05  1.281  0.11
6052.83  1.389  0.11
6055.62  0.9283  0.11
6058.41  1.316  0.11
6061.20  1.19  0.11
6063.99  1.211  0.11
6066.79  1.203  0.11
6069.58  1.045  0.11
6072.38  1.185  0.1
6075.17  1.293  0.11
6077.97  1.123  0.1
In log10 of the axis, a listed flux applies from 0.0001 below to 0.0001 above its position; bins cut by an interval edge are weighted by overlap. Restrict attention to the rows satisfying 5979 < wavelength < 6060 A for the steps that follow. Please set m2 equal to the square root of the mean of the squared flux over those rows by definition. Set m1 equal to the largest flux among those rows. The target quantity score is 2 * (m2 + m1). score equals 5.15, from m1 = 1.389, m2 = 1.19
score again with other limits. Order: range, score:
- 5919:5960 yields 4.98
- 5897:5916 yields 4.66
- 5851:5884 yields 5.24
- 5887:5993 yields 5.31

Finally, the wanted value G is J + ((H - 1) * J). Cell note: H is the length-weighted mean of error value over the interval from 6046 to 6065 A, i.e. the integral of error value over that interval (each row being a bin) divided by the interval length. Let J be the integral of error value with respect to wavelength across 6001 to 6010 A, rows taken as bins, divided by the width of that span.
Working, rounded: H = 0.110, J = 0.110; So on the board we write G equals 0.0121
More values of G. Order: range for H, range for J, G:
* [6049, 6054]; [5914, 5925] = 0.0135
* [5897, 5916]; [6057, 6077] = 0.0132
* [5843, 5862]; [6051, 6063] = 0.0132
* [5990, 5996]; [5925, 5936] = 0.0137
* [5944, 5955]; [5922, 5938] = 0.0154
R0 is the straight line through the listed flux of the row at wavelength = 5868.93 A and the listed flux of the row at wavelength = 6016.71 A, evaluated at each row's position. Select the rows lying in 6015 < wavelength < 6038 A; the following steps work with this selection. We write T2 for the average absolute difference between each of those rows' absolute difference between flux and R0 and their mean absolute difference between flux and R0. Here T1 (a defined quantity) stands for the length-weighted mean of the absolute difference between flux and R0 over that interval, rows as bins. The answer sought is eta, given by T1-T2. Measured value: 0.008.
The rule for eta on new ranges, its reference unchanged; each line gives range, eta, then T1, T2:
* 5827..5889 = 0.030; 0.09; 0.0609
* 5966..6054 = 0.049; 0.12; 0.0729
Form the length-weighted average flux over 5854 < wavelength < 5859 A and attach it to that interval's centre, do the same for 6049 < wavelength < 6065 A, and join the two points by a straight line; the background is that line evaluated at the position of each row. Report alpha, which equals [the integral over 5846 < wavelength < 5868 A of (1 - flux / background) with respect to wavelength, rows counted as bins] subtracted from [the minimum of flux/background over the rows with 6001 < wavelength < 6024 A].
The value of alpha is 2.3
